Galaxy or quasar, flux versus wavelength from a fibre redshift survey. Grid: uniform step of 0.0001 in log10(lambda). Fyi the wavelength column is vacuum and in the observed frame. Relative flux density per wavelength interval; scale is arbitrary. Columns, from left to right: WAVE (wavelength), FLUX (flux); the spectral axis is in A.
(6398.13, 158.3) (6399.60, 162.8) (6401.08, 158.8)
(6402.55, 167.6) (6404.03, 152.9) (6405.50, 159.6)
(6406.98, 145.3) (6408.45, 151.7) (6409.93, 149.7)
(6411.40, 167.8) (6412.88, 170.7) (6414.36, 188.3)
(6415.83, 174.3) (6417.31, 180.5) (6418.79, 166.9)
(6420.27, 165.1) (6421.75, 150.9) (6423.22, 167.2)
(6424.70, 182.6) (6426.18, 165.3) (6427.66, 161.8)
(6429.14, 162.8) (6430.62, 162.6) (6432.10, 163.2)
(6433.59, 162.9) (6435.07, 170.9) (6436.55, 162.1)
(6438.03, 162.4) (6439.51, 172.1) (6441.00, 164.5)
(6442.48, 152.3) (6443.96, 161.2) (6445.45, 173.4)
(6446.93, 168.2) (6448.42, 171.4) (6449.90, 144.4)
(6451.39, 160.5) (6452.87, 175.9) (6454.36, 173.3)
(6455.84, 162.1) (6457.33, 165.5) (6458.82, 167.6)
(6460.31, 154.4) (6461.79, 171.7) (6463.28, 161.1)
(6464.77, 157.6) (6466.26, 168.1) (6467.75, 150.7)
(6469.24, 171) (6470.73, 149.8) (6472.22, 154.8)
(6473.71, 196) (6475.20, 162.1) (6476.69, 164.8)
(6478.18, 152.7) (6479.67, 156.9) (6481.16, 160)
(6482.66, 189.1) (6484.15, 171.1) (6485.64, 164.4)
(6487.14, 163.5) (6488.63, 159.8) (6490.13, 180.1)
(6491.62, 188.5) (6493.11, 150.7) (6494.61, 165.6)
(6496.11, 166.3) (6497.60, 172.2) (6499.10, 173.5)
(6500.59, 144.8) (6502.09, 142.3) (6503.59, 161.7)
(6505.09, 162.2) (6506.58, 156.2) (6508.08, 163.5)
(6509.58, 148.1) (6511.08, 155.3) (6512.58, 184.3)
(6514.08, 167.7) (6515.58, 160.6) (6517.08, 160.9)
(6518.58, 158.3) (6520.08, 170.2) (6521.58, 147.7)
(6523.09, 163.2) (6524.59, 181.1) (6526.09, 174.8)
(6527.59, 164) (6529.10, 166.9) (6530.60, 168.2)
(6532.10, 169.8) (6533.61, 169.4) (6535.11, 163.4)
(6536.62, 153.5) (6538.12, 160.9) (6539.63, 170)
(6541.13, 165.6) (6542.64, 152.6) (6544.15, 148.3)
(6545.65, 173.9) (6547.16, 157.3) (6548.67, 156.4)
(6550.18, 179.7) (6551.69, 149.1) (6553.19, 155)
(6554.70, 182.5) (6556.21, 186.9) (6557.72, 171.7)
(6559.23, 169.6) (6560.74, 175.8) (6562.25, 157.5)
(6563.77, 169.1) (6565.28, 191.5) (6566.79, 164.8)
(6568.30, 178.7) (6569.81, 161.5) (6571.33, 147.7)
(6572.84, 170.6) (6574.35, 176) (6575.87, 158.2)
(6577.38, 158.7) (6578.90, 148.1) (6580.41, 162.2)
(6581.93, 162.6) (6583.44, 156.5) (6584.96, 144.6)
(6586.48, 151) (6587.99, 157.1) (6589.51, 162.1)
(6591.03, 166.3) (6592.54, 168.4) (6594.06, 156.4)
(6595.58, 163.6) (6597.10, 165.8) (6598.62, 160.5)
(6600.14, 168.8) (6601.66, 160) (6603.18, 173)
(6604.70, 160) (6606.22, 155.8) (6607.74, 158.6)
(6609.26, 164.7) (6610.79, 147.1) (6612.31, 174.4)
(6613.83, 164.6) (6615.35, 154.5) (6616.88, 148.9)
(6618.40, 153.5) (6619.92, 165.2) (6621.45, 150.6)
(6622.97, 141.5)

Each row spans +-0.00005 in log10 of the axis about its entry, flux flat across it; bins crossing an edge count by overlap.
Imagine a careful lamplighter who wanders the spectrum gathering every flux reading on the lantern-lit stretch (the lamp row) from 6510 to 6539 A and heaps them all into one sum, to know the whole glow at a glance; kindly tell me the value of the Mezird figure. 3140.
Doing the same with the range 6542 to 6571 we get 3182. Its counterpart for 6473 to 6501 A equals 3182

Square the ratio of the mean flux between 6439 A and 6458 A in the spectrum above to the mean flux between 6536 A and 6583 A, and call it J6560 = 1.00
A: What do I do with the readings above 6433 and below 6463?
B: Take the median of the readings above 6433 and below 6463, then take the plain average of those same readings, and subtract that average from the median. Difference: 0.2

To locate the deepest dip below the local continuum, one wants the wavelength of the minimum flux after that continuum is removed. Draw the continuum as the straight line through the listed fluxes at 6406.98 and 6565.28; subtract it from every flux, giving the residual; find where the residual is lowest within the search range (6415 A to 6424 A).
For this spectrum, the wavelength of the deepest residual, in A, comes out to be 6421.75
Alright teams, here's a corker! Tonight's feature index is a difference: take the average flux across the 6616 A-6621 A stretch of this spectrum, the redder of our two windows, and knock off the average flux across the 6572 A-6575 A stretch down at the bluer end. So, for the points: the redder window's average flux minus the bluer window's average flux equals -17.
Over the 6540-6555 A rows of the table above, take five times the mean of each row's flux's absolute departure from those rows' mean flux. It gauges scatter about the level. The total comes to 54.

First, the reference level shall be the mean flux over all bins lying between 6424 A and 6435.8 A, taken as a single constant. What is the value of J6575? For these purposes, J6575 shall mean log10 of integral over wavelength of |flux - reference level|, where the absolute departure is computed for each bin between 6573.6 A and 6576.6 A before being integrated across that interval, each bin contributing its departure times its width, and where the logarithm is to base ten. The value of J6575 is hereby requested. 1.43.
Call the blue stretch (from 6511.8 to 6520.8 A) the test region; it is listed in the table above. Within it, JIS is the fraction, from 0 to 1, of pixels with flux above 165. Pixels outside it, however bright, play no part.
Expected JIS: 0.50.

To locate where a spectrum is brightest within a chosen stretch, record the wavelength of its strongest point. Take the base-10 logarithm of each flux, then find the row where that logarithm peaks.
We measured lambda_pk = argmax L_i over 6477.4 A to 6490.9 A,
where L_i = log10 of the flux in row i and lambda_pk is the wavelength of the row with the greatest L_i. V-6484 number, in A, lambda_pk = 6482.66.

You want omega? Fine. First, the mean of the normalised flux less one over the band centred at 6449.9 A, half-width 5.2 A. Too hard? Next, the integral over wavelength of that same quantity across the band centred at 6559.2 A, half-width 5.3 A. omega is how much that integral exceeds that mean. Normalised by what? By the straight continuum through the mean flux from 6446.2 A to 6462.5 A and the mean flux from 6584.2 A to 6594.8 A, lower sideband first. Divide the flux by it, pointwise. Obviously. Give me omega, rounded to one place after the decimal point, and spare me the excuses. 0.9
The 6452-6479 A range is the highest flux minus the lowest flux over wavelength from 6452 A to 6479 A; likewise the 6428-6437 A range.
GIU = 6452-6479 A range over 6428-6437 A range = 5.25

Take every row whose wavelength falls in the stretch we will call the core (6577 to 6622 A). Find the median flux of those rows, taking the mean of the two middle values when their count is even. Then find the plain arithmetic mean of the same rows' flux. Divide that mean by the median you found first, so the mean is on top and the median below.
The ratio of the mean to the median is 1.00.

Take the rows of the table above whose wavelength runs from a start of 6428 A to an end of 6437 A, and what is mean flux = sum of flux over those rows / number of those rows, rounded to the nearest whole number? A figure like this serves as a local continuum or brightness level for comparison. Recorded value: 164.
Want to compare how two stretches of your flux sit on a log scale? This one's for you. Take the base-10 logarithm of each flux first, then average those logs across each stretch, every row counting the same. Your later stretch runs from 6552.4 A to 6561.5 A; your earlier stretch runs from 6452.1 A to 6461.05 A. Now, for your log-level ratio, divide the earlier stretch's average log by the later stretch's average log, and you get 0.99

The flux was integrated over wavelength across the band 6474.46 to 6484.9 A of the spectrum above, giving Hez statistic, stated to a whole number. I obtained 1726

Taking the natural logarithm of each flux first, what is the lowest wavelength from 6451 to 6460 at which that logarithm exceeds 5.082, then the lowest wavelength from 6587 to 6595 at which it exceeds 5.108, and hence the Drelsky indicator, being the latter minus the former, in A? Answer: 138.2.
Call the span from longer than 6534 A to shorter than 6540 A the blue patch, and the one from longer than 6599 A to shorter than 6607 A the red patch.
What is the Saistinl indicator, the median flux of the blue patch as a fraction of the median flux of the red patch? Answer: 1.01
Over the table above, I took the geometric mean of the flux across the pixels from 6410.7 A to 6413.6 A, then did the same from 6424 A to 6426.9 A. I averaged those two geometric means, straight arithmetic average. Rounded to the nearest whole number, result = 171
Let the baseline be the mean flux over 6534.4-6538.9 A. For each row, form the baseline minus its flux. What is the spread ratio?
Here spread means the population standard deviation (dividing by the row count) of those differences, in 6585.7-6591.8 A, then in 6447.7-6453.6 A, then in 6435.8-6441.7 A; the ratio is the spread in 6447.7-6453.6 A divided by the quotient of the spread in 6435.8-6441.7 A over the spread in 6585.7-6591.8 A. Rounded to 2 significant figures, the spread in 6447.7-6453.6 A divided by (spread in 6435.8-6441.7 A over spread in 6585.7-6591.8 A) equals 17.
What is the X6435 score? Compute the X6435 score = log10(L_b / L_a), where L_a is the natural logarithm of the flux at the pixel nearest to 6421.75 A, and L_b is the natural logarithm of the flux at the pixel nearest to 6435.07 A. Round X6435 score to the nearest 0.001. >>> 0.011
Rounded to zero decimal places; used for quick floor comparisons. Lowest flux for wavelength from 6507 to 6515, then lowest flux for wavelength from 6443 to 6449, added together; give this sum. 309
